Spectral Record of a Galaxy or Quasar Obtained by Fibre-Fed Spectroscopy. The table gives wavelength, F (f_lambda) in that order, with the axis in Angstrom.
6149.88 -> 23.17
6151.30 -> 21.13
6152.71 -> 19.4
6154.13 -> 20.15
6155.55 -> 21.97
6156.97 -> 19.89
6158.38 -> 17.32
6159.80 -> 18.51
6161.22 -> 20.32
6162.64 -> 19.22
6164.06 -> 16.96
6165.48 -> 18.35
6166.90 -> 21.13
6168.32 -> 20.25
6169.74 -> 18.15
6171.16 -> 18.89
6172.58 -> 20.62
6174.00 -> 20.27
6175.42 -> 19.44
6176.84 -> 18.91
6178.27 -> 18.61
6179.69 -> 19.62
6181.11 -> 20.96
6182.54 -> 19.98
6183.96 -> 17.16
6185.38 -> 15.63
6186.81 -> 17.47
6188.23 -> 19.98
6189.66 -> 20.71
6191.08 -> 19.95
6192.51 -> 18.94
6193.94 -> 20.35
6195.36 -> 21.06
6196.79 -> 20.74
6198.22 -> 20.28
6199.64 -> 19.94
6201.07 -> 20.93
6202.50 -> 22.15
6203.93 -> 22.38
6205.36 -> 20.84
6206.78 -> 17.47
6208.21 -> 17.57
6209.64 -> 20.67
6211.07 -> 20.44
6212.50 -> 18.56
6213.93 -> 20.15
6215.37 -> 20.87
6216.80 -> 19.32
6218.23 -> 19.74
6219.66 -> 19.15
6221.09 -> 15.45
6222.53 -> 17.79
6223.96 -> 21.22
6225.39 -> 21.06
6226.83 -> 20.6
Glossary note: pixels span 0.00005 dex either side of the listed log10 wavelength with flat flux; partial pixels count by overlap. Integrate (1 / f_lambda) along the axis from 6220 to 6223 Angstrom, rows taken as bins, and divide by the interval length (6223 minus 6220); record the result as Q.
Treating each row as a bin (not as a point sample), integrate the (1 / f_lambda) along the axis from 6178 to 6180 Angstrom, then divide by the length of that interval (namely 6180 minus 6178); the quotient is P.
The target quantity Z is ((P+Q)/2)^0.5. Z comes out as 0.237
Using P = 0.0524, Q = 0.060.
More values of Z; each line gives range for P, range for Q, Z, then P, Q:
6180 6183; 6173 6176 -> 0.223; 0.0490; 0.050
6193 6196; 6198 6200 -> 0.222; 0.0487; 0.050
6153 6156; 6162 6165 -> 0.228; 0.0482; 0.055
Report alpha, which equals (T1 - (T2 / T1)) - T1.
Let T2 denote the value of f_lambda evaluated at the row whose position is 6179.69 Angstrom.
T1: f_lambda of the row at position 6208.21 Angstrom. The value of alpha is -1.12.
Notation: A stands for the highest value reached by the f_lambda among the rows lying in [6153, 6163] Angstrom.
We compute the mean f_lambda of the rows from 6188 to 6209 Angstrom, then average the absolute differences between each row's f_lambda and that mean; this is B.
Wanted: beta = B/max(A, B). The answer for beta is 0.045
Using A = 21.97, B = 1.00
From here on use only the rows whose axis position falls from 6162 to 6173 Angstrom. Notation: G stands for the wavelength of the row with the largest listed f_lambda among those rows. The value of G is 6166.90 Angstrom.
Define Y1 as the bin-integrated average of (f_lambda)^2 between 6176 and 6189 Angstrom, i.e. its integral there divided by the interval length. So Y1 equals 353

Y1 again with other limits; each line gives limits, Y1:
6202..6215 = 403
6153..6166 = 371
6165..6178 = 383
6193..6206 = 439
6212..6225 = 371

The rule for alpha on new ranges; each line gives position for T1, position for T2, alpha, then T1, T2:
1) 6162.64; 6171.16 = -0.98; 19.22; 18.89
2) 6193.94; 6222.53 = -0.87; 20.35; 17.79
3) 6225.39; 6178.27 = -0.88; 21.06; 18.61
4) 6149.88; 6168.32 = -0.87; 23.17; 20.25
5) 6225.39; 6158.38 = -0.82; 21.06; 17.32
